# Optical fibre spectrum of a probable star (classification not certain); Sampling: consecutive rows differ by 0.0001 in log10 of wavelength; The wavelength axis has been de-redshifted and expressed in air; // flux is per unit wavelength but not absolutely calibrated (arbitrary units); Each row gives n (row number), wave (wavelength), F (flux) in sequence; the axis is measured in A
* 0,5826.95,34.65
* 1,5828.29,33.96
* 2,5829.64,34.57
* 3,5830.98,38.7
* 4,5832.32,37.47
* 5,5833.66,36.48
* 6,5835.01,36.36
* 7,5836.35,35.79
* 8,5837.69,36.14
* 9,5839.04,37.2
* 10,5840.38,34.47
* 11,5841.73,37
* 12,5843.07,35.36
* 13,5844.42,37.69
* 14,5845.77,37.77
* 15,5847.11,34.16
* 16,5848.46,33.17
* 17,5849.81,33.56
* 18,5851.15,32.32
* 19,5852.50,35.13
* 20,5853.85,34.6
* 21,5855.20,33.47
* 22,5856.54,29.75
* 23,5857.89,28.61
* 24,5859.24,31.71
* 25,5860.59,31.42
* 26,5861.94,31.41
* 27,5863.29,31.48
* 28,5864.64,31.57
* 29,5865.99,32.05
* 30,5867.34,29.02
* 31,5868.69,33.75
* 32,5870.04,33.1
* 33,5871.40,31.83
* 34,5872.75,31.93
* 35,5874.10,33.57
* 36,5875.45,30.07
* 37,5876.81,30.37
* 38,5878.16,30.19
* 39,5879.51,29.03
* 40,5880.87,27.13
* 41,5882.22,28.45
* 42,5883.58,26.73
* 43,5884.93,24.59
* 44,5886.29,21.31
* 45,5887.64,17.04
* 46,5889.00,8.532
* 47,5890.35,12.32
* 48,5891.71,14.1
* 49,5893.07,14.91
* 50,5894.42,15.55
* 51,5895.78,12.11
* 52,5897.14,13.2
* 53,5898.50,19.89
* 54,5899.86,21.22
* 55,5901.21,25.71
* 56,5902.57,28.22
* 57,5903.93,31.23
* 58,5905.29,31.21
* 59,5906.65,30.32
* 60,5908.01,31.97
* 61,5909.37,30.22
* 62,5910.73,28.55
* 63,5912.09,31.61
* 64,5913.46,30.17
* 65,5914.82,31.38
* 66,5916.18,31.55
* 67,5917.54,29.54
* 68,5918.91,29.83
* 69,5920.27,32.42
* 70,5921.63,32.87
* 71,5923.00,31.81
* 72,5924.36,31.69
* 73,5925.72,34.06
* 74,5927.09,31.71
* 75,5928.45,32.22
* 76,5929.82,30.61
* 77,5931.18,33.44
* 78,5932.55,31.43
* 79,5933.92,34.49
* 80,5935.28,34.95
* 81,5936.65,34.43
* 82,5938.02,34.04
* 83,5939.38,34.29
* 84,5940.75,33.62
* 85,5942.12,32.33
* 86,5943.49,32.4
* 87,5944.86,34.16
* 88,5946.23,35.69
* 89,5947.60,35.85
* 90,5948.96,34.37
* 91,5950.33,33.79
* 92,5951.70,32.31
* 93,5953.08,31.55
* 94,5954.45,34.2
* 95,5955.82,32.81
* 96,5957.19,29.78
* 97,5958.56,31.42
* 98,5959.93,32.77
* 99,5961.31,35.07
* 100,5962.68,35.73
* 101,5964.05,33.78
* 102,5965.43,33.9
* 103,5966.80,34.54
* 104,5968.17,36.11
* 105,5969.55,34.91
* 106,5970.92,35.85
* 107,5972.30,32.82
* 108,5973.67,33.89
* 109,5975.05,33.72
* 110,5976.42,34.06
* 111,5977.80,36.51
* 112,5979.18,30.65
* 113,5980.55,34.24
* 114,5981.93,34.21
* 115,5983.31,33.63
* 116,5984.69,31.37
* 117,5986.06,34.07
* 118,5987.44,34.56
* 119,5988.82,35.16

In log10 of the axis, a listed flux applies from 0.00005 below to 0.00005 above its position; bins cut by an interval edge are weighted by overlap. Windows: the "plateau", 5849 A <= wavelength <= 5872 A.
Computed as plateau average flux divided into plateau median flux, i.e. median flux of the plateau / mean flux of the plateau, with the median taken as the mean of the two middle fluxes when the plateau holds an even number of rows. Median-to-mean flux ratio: 0.99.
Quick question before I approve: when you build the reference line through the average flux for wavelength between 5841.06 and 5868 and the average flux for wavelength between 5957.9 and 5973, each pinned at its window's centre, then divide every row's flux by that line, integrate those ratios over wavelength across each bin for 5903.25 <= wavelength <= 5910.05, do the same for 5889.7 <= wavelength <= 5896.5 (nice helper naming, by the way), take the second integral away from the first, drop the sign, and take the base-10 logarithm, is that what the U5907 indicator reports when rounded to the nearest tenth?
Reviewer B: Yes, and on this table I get 0.5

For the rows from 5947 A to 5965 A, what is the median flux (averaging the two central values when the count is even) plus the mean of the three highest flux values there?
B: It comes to 69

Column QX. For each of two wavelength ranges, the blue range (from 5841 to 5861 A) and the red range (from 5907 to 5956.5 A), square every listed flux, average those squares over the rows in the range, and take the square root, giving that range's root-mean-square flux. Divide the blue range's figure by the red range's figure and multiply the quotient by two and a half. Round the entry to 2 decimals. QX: 2.59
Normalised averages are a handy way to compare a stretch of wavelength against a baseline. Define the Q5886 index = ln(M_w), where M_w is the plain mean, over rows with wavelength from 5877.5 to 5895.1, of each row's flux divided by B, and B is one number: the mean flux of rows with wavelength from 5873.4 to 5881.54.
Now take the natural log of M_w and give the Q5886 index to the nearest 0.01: -0.37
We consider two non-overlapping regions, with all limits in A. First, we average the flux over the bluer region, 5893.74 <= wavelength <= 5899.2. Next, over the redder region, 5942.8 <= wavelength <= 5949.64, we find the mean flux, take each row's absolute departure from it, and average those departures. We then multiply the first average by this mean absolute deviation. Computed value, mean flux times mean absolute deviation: 16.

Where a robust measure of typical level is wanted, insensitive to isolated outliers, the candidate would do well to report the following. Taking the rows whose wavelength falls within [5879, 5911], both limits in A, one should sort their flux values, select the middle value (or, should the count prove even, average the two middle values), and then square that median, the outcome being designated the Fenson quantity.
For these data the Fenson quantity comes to 633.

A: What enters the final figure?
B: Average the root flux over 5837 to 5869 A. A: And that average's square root 2.40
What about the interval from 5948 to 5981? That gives 2.41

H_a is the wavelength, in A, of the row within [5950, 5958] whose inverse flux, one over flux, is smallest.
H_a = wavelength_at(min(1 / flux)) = 5954.45 A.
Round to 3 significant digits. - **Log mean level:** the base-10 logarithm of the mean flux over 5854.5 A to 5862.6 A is 1.49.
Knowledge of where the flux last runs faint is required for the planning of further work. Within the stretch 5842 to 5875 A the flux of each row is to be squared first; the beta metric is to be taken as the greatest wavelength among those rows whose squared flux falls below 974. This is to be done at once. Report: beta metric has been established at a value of 5867.34 A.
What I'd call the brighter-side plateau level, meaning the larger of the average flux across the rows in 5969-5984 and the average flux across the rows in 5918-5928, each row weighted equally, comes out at 34.0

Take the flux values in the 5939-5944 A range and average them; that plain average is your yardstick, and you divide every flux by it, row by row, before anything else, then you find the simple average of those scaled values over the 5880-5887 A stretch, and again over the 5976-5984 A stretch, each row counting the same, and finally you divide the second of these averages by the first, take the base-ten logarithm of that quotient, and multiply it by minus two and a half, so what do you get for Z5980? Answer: -0.30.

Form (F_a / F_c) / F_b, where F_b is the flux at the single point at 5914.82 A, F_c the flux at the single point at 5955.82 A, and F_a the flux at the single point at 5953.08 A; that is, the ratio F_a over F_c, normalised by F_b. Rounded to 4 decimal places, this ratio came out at 0.0306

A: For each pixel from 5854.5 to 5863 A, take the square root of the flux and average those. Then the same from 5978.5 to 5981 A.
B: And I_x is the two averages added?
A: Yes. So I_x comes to 11.3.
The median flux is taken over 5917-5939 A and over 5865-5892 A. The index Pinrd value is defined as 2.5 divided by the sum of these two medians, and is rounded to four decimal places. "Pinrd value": 0.0408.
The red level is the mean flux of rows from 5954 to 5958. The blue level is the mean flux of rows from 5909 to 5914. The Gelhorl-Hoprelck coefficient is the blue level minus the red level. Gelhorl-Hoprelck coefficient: -2.1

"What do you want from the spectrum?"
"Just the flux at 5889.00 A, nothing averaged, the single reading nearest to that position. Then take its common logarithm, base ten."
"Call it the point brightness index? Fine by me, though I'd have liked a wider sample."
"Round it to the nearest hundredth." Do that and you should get 0.93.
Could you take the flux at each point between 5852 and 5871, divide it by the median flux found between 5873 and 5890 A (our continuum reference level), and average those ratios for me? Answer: 1.15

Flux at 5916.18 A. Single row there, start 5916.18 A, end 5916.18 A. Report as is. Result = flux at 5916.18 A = 31.55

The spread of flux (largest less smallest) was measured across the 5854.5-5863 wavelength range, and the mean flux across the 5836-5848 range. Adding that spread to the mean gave 41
